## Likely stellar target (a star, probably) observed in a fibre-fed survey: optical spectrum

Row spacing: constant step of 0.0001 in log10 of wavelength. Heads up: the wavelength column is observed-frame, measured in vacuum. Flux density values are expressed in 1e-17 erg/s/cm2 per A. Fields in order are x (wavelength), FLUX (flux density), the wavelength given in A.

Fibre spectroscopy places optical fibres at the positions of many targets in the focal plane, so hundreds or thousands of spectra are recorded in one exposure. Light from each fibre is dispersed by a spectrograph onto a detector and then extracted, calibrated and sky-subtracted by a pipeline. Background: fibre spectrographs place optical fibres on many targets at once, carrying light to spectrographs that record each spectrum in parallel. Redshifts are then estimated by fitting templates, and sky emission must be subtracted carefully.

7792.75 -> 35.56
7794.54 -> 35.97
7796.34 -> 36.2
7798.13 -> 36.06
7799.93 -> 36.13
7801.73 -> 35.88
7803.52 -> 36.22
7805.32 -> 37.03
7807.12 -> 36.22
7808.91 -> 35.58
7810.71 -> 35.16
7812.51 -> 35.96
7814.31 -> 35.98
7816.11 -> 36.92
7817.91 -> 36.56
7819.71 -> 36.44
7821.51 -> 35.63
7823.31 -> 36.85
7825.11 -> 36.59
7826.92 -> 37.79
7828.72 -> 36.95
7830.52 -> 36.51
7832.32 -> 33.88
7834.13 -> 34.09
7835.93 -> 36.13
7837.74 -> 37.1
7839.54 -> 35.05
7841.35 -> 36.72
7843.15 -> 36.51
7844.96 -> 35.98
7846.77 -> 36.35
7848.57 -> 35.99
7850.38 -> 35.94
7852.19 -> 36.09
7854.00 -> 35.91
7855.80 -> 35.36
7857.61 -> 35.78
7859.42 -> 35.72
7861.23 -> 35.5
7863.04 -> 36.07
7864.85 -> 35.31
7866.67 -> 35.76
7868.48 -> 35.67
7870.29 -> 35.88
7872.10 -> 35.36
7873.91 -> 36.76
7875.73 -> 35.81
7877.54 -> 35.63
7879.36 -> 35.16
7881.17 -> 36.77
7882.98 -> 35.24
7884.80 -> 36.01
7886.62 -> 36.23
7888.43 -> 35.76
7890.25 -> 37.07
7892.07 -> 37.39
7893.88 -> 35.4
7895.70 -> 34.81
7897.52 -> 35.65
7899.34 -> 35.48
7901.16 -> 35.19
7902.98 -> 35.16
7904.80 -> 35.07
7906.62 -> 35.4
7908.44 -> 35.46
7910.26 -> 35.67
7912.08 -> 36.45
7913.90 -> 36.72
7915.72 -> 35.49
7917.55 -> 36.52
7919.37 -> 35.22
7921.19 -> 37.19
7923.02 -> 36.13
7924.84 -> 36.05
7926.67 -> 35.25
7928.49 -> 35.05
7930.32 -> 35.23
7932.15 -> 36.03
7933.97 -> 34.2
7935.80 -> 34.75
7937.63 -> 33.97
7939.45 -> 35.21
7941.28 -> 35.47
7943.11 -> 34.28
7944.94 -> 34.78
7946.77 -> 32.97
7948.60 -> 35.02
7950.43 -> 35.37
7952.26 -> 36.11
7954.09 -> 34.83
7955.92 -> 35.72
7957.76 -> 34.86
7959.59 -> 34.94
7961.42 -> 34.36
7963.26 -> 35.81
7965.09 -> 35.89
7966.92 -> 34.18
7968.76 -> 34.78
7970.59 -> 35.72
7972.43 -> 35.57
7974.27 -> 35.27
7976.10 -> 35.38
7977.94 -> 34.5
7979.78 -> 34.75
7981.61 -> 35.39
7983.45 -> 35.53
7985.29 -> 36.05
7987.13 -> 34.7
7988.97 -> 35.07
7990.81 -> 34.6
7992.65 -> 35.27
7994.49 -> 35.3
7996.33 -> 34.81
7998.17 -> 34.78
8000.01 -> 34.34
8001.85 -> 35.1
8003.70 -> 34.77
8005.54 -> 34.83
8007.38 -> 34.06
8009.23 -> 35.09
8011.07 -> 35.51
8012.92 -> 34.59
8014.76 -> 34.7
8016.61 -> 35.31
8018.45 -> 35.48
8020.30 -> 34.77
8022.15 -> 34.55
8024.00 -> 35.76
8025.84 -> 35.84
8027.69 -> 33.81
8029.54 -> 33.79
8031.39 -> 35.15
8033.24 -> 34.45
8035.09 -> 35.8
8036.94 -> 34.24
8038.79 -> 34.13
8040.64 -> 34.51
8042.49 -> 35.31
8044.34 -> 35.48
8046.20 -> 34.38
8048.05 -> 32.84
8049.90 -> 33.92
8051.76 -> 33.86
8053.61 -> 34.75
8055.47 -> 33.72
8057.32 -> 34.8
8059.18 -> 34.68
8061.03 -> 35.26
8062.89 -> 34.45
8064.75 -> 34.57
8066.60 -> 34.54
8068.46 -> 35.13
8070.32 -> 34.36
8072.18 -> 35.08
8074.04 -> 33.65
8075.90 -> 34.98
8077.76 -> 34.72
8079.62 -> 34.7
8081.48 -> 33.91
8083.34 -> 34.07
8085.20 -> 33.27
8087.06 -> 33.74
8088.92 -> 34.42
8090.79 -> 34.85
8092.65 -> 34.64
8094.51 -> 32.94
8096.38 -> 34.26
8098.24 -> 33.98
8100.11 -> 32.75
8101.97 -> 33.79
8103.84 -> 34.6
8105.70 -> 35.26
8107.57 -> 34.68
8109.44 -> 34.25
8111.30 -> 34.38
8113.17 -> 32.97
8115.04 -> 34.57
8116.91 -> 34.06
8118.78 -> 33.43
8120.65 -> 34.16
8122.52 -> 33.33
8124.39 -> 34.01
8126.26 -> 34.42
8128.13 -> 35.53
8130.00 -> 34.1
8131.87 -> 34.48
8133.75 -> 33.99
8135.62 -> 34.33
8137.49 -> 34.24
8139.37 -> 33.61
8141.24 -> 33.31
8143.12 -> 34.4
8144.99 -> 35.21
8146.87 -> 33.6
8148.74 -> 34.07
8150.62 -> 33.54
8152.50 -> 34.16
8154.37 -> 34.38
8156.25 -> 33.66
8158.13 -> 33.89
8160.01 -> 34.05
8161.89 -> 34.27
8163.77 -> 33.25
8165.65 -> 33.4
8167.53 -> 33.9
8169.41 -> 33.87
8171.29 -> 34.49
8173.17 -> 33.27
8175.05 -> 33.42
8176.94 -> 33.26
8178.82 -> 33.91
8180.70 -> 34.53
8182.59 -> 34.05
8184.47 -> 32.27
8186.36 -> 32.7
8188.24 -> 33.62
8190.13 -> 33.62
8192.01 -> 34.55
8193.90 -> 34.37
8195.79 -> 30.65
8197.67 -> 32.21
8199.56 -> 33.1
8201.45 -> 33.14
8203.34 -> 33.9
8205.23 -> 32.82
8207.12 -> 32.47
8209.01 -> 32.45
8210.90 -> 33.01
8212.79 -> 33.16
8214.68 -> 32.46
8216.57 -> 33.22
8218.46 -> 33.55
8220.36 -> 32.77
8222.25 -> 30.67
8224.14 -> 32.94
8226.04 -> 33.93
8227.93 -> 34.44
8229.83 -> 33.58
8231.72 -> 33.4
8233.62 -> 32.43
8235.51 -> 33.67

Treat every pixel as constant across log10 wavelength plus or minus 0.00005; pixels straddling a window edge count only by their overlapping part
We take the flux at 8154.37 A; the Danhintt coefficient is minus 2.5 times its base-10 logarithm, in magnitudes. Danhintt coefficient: -3.841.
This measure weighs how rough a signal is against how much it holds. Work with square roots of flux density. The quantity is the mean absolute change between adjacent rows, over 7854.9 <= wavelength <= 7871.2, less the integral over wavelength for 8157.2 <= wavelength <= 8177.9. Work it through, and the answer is -120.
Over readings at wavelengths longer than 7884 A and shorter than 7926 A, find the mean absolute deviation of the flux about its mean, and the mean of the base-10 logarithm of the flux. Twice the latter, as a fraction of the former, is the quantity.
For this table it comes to 5.2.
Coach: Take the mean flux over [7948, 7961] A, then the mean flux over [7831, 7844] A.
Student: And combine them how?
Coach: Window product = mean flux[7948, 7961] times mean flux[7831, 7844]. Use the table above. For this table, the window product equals 1257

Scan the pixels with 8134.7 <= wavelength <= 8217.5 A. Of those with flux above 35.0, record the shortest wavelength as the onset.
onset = 8144.99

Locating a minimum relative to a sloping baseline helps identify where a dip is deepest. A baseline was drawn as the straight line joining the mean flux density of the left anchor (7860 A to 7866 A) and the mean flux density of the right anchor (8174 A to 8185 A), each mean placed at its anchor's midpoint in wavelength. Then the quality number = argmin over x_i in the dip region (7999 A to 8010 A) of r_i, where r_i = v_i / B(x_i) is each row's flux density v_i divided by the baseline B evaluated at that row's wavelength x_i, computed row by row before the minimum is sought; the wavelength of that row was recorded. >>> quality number 8007.38 A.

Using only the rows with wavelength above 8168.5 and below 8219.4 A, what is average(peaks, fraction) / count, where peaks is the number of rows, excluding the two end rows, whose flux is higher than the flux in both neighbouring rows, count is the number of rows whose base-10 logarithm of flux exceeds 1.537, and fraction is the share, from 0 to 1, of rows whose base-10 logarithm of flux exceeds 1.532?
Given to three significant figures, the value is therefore 1.03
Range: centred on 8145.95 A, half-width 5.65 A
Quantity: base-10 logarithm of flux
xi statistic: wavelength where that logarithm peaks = 8144.99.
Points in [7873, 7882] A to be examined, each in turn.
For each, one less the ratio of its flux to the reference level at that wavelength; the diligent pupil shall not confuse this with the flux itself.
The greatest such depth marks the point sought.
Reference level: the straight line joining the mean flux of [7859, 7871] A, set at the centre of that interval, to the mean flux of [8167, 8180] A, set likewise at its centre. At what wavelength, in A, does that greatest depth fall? 7879.36 A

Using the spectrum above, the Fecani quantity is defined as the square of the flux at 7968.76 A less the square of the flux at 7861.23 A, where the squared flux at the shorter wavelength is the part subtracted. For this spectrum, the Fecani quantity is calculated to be -51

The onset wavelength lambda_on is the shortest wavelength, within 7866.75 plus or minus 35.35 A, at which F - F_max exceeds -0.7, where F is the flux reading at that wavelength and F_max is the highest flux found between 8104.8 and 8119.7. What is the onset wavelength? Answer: 7835.93 A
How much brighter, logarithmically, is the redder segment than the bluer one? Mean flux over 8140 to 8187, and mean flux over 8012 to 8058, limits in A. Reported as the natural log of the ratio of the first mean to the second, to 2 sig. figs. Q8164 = -0.025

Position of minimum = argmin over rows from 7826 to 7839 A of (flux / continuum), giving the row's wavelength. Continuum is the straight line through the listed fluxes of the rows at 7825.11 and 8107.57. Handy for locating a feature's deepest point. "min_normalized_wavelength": 7832.32 A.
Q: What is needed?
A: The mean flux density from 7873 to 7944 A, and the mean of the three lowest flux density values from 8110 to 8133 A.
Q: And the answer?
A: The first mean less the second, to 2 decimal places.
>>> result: 2.41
